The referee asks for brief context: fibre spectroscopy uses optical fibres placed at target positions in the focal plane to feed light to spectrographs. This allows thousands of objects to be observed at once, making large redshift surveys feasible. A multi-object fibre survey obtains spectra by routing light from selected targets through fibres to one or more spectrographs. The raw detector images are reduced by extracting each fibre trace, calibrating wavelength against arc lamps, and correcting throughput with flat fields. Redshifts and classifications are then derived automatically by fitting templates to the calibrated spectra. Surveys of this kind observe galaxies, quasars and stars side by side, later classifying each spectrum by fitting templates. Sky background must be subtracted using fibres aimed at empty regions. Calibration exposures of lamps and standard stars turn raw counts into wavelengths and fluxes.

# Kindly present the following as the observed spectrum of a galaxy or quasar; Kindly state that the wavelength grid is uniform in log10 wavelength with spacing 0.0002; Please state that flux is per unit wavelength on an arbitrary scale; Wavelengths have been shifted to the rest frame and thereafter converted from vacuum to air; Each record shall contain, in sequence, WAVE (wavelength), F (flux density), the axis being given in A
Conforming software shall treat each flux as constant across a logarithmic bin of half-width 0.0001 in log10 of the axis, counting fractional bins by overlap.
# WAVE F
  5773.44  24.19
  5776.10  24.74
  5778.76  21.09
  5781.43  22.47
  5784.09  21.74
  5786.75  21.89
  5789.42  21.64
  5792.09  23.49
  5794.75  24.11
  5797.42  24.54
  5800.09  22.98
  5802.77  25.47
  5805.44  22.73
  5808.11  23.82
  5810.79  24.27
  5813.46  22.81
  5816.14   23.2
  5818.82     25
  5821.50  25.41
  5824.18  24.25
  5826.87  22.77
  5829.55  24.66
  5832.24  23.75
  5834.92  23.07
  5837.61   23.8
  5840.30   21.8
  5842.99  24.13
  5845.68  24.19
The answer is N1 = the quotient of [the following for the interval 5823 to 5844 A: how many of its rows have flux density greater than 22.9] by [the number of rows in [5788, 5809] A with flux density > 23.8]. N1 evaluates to 1.5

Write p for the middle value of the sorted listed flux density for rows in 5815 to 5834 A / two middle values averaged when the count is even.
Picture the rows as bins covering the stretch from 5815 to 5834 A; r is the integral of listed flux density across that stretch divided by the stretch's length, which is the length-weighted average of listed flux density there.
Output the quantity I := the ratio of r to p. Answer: 1.00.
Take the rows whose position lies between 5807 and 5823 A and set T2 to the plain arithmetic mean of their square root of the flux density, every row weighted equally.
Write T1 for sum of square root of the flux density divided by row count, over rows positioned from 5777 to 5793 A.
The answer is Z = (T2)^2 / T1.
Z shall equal 5.13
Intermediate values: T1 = 4.695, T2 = 4.91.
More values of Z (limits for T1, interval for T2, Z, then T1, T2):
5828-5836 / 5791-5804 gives 4.94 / 4.881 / 4.91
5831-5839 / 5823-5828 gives 4.84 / 4.852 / 4.85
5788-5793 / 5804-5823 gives 5.03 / 4.749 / 4.89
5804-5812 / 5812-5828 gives 4.92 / 4.858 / 4.89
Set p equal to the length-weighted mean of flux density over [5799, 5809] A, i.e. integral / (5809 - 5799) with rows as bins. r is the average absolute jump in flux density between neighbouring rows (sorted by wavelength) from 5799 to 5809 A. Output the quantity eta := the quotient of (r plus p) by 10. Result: 2.59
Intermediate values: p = 23.76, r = 2.1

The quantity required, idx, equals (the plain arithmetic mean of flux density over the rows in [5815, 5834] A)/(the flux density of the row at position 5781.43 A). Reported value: 1.07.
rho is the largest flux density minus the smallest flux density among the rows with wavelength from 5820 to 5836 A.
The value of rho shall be 2.64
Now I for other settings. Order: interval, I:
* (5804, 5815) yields 1.01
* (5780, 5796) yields 1.02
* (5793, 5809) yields 1.00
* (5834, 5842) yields 0.99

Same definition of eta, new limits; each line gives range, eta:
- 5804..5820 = 2.47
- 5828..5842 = 2.45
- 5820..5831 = 2.58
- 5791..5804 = 2.54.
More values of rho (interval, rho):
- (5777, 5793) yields 2.40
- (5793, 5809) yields 2.74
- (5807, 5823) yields 2.60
